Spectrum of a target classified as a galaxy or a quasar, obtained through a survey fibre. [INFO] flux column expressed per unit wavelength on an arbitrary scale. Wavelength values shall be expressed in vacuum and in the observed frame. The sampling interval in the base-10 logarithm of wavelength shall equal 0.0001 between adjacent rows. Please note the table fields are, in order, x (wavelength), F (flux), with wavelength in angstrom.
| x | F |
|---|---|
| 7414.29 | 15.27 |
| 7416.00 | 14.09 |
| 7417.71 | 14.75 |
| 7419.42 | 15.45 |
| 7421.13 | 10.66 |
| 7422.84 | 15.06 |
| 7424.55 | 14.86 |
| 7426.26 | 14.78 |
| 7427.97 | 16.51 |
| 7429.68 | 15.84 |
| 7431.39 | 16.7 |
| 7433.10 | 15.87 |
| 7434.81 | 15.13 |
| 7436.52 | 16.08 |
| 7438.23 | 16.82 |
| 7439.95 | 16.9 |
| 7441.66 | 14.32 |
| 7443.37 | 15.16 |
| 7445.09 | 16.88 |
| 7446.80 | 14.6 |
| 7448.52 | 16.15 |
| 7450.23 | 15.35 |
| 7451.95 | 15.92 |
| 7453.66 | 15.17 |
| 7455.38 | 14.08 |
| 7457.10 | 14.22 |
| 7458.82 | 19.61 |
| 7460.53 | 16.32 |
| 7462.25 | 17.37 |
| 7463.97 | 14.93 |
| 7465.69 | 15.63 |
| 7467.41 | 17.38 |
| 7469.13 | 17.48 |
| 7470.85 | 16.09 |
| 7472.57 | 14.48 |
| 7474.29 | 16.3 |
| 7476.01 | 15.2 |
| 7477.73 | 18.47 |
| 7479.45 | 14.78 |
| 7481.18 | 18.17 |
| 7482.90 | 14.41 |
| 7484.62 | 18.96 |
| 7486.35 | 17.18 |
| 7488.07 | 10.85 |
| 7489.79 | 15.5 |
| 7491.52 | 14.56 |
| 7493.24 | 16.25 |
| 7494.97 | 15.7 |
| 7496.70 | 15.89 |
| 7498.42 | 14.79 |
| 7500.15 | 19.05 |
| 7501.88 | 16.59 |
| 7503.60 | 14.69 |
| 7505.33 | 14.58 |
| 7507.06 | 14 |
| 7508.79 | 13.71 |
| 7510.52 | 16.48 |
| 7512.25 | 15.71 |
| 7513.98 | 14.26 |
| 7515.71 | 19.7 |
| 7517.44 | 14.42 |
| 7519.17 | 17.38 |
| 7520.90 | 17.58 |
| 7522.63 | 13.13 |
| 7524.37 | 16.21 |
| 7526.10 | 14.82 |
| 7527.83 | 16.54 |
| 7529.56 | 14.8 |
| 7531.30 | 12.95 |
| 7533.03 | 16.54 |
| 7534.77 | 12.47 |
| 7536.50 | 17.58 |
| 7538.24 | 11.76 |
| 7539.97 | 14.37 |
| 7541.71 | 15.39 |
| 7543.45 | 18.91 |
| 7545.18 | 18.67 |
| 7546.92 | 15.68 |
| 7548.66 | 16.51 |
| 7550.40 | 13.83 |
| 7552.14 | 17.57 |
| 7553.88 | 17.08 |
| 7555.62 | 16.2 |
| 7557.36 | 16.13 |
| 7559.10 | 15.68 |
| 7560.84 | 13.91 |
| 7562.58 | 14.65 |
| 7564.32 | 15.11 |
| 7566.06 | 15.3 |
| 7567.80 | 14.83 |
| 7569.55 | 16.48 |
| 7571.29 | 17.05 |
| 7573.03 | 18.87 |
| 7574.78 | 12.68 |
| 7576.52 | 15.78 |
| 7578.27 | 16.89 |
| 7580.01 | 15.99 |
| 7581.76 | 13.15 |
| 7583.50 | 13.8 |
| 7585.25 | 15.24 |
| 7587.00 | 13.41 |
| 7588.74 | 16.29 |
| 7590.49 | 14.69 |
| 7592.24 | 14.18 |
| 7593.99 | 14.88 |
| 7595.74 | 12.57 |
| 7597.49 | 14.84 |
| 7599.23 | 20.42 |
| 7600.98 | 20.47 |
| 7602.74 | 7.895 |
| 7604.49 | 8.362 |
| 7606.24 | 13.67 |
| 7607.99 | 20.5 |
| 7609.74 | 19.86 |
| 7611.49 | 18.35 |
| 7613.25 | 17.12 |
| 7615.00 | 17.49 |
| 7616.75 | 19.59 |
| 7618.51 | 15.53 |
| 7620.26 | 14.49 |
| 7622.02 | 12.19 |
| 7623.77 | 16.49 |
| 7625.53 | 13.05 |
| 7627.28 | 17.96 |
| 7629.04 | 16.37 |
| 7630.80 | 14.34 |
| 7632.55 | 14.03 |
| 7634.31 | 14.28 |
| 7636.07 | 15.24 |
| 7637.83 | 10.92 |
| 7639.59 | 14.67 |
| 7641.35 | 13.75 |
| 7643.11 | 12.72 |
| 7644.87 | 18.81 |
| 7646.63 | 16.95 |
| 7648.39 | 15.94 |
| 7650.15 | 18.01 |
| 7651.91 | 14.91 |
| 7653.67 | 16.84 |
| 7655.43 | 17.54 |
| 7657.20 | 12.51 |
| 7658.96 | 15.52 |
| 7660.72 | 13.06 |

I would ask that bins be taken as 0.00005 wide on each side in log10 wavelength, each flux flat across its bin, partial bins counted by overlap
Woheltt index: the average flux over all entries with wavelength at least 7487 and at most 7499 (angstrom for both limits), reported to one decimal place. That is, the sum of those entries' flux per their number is 14.8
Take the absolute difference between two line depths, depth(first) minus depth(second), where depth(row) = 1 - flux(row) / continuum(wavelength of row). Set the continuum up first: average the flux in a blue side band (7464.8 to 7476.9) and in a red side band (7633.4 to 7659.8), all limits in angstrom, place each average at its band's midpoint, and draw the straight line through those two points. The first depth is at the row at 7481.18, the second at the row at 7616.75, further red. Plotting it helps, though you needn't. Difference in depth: 0.14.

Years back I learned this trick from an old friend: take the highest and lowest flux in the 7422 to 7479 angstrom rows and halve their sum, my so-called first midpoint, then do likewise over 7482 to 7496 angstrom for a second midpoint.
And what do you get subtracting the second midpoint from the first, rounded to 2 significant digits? 1.9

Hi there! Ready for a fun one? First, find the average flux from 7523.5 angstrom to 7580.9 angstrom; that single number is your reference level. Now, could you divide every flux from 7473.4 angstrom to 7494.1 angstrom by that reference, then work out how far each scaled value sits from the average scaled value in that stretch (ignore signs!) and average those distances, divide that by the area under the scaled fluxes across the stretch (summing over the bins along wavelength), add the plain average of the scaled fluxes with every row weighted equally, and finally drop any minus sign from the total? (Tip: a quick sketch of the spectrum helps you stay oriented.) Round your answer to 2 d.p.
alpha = 1.02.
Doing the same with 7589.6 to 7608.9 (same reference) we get 0.95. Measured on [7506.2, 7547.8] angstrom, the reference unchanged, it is 0.99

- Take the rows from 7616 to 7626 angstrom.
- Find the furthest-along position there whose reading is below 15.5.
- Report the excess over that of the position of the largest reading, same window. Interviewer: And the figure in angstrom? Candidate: -8.8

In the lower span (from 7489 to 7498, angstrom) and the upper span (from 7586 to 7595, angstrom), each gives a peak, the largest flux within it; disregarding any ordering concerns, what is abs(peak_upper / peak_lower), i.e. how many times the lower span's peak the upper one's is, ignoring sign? 1.0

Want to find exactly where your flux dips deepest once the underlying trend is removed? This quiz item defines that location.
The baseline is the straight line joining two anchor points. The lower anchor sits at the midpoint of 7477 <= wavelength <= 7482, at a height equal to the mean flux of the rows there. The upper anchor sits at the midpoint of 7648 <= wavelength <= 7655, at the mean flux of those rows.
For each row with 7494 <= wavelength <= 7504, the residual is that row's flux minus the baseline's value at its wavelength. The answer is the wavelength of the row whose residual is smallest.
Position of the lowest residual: 7503.60 angstrom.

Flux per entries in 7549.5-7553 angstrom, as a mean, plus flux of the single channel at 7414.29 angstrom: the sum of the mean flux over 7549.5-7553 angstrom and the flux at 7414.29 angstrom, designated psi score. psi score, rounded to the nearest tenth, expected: 31.0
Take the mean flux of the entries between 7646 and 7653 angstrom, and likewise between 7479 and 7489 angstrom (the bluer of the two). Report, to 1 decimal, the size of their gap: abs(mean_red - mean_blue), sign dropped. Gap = 0.7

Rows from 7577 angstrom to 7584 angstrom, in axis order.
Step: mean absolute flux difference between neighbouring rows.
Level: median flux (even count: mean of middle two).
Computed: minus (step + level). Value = -16.4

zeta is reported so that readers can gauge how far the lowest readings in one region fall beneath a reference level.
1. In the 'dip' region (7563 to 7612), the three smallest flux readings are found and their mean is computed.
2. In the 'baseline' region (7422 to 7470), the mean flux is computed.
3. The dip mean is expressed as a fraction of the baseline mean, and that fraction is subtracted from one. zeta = 0.40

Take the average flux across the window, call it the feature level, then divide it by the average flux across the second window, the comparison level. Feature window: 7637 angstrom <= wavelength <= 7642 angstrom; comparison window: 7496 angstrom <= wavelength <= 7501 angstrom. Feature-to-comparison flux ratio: 0.79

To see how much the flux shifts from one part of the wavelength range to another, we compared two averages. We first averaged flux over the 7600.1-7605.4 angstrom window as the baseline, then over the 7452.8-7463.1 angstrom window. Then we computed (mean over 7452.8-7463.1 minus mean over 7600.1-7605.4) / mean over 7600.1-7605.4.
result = 0.32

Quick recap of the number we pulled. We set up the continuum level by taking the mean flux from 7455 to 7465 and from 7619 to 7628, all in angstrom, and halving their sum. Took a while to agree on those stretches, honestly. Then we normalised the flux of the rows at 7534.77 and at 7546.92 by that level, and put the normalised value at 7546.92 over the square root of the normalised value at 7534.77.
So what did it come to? 1.1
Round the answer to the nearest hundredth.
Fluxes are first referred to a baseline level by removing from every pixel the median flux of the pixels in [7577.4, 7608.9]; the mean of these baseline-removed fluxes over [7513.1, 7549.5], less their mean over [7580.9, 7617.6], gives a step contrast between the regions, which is 0.14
